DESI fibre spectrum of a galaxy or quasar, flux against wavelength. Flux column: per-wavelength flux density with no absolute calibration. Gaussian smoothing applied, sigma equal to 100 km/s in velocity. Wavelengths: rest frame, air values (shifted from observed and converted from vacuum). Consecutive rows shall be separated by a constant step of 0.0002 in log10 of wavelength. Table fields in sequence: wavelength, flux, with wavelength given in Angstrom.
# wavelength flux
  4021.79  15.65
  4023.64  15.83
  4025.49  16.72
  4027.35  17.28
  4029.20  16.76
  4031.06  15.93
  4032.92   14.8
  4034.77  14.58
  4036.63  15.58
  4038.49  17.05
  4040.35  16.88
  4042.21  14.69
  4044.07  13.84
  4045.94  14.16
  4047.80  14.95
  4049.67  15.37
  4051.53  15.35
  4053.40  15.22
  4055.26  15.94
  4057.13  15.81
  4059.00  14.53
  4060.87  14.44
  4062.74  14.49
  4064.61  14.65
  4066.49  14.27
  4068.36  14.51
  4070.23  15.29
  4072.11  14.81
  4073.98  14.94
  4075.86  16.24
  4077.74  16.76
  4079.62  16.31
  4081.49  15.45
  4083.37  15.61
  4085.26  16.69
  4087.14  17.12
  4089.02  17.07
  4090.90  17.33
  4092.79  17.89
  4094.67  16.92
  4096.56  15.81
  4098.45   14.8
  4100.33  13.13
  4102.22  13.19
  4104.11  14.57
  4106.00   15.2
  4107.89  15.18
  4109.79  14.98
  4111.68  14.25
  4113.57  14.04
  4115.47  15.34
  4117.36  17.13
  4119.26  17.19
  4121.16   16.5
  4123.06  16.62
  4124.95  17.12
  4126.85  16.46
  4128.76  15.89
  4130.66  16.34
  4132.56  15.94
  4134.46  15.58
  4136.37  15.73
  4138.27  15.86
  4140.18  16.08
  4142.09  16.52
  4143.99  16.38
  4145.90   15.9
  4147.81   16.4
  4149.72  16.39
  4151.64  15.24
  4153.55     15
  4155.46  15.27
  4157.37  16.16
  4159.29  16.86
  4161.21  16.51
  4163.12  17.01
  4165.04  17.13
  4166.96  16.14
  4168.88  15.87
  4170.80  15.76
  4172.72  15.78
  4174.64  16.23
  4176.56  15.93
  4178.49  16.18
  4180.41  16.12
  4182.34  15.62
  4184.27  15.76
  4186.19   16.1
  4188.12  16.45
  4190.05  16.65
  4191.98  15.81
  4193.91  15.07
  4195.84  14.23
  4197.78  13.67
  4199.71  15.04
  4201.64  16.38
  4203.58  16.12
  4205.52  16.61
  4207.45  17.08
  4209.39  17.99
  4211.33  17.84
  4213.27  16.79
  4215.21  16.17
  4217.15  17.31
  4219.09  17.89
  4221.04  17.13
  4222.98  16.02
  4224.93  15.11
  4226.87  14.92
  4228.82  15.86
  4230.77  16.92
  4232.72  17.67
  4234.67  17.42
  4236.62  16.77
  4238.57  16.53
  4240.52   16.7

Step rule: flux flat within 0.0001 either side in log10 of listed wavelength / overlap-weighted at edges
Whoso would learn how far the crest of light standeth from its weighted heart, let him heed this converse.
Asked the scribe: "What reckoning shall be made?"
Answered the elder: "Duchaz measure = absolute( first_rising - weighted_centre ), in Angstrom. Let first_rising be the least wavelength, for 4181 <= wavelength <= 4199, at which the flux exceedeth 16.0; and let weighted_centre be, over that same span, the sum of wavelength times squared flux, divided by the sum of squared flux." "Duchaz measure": 3.5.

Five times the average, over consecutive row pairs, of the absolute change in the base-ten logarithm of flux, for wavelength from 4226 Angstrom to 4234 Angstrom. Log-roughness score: 0.12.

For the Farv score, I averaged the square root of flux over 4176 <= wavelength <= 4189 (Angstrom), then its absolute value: 4.00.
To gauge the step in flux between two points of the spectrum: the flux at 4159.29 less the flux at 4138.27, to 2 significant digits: 1.0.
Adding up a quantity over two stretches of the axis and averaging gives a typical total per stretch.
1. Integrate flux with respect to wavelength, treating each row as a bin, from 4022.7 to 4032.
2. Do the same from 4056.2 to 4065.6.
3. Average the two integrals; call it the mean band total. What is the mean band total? 146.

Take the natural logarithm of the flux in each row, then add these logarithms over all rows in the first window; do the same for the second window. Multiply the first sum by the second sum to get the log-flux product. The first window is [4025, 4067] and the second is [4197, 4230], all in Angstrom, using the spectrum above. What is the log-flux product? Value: 2980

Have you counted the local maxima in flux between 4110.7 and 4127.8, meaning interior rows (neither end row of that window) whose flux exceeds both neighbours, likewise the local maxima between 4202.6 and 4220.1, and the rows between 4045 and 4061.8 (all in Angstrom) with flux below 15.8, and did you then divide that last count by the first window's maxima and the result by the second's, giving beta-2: 3.5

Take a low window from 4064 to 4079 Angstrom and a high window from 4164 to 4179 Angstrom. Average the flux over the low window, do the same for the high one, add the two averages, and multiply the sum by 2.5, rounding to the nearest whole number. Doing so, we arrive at 78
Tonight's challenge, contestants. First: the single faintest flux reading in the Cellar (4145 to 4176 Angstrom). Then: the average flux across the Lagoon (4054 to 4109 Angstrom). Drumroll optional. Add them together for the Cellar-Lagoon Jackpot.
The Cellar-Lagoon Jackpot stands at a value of 30.5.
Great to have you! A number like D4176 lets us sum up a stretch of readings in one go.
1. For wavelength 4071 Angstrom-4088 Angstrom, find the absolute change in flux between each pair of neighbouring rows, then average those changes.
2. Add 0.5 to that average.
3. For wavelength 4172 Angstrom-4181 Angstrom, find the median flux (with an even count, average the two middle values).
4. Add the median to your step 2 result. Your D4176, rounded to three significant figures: 17.2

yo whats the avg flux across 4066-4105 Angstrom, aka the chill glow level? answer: 15.7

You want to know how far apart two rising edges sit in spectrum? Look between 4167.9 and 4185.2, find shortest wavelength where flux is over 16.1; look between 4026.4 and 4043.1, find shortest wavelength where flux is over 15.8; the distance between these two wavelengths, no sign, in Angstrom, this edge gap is 147.3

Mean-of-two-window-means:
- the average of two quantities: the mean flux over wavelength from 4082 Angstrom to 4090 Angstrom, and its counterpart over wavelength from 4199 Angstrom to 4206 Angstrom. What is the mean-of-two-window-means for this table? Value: 16.3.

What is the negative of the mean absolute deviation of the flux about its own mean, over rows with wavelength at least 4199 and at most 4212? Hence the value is -0.78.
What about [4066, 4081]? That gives -0.78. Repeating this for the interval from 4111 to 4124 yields -1.13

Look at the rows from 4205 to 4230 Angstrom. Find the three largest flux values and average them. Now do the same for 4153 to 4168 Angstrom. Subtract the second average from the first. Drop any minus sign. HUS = 0.9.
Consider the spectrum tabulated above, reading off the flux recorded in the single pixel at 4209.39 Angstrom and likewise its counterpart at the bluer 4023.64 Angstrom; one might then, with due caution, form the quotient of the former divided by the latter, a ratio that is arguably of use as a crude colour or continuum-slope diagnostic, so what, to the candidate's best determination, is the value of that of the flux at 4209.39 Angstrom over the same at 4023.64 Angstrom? 1.14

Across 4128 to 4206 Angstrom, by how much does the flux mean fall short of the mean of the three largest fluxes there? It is 1.06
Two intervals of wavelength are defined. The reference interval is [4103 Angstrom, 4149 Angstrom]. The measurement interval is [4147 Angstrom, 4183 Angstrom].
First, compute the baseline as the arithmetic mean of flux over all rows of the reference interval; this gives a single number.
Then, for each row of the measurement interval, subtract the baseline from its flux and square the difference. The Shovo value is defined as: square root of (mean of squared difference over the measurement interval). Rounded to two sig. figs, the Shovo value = 0.60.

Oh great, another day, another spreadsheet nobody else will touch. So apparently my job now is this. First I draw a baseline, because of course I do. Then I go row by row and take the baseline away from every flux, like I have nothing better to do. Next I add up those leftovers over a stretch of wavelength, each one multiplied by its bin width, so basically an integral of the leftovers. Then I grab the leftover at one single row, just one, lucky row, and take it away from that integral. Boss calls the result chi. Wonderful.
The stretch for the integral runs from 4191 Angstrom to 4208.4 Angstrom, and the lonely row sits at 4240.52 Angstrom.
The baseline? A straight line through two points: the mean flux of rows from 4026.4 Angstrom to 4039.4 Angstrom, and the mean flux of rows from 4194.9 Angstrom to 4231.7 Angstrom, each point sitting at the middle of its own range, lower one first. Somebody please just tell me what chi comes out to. -12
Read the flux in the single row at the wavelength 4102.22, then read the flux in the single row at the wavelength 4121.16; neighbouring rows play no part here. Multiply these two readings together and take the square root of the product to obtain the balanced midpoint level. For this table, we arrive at 14.8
